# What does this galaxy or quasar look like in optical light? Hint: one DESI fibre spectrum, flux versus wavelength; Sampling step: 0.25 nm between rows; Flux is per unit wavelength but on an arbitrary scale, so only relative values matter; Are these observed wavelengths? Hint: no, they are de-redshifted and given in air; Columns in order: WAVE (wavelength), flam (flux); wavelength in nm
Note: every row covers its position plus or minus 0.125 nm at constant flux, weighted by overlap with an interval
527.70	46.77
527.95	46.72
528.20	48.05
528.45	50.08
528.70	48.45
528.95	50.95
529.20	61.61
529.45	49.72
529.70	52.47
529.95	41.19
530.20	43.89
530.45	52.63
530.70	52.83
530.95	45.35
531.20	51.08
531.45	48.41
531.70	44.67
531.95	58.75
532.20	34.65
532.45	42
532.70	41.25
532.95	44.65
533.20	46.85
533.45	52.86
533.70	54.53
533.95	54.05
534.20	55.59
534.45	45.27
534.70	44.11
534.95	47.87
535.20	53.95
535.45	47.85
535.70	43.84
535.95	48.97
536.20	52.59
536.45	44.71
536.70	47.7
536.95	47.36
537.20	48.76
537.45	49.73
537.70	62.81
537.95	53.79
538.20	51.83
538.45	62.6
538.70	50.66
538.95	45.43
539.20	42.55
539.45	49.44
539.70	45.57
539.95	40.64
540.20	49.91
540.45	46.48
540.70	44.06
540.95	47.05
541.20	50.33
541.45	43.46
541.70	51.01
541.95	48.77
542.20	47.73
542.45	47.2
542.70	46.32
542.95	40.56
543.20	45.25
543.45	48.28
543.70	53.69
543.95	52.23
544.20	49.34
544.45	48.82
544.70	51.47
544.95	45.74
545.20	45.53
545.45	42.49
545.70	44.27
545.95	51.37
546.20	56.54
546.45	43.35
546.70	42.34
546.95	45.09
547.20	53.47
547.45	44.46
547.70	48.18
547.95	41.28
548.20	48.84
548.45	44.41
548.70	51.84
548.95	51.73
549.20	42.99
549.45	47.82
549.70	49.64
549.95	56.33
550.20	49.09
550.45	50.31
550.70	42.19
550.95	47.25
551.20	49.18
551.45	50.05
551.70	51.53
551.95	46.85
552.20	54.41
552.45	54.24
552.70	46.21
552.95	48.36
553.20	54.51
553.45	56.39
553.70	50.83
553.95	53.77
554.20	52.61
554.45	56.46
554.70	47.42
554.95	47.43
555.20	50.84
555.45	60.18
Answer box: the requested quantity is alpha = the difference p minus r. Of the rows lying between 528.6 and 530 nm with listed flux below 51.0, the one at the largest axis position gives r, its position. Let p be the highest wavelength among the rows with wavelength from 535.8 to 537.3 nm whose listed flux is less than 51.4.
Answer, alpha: 7.25 nm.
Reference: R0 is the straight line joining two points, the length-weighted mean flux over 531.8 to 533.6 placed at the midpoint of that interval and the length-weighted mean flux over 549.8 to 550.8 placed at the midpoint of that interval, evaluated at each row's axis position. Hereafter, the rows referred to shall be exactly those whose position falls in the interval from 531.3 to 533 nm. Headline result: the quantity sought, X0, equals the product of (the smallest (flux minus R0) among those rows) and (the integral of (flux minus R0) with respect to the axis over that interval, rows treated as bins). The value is 16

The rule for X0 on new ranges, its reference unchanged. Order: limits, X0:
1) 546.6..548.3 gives 38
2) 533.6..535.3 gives -17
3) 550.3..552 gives 20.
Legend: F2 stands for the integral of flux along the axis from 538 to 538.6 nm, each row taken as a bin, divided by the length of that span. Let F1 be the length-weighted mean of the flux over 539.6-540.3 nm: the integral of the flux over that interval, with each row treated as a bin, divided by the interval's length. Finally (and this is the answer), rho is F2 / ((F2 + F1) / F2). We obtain 31.4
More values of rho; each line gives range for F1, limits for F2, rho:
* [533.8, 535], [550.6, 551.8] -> 23.7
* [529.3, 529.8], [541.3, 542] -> 22.9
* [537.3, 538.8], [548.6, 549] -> 25.1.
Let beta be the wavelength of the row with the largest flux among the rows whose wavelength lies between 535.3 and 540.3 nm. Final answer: 537.70 nm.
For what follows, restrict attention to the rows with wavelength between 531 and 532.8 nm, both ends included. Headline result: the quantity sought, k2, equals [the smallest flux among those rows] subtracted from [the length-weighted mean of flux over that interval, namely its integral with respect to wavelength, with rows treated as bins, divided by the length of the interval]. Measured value 11.2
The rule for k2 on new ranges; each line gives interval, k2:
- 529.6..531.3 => 7.2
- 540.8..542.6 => 4.4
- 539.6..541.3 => 5.6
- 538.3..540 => 7.9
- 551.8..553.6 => 5.3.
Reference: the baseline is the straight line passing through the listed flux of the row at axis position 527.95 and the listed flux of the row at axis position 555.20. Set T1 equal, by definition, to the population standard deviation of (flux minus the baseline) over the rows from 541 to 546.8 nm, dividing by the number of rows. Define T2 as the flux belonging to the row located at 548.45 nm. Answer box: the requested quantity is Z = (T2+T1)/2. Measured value 24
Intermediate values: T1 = 4.0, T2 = 44.41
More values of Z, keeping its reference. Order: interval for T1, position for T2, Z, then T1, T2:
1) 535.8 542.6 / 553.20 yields 30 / 5.0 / 54.51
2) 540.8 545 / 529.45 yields 26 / 3.2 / 49.72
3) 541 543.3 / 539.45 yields 26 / 3.2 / 49.44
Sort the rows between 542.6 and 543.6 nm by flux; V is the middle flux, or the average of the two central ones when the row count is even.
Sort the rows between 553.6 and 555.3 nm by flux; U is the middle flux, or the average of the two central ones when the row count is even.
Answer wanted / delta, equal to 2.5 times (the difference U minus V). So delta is 13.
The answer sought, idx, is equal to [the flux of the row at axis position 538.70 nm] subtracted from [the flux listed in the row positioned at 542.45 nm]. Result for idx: -3.5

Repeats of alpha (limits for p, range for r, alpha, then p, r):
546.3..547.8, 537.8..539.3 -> 8.50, 547.70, 539.20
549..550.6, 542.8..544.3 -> 6.25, 550.45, 544.20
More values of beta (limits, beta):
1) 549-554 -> 553.45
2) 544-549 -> 546.20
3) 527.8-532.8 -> 529.20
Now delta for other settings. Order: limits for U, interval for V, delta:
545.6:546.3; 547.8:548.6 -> 17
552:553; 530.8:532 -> 7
